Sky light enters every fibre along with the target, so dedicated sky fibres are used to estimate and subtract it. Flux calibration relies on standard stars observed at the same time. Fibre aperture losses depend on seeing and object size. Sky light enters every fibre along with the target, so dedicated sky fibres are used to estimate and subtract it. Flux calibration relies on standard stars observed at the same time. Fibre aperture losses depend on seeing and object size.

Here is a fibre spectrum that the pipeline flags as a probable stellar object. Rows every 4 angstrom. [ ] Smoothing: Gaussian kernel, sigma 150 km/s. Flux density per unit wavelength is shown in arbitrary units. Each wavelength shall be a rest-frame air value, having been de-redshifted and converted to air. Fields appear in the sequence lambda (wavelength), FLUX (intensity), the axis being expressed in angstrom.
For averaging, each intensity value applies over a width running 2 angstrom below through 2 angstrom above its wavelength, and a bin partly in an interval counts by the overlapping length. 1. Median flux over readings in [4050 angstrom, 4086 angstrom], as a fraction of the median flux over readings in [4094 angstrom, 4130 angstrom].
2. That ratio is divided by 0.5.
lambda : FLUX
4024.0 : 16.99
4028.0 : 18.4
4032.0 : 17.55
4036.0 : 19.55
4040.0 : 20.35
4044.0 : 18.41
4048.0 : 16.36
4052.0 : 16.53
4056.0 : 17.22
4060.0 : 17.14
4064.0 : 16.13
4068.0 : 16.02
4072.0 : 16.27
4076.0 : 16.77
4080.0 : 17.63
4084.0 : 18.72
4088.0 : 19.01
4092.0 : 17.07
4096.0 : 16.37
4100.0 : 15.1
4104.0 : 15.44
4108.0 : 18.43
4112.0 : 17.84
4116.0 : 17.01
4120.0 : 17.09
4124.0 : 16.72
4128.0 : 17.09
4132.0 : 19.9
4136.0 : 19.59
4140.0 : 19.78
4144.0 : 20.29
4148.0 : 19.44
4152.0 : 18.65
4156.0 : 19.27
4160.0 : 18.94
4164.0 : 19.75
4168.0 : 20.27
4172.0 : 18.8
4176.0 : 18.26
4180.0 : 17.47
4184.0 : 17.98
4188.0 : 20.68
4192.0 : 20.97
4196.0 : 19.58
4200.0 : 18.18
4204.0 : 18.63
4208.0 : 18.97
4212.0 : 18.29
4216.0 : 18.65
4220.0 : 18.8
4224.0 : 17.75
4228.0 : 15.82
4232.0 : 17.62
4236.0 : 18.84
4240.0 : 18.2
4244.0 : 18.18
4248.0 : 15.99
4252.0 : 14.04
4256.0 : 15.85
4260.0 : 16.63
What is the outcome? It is 1.97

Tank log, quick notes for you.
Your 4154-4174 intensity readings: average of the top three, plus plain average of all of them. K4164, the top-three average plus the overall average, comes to 39.2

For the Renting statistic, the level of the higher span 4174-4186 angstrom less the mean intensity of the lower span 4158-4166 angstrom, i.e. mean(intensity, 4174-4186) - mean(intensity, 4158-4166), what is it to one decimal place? -1.4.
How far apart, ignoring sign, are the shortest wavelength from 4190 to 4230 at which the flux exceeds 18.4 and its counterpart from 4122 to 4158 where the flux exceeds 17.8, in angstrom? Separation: 60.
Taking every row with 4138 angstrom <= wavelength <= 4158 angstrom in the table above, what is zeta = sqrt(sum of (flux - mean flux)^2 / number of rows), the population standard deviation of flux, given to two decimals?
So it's 0.54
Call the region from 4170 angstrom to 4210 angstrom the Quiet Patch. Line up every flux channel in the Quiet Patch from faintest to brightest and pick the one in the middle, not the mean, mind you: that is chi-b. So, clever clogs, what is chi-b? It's 18.7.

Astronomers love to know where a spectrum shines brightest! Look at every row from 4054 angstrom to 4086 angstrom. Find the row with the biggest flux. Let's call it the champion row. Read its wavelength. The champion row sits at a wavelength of 4084.0 angstrom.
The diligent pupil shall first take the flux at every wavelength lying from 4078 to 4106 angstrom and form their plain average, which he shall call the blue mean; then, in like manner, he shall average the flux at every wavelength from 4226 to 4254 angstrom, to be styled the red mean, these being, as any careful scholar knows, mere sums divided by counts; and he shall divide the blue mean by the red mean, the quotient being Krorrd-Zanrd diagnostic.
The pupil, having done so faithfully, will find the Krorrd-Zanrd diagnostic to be 1.01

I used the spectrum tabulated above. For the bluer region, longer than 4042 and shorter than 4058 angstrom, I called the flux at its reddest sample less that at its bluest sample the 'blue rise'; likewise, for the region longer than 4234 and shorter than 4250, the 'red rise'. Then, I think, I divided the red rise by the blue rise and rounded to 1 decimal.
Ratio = 2.4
